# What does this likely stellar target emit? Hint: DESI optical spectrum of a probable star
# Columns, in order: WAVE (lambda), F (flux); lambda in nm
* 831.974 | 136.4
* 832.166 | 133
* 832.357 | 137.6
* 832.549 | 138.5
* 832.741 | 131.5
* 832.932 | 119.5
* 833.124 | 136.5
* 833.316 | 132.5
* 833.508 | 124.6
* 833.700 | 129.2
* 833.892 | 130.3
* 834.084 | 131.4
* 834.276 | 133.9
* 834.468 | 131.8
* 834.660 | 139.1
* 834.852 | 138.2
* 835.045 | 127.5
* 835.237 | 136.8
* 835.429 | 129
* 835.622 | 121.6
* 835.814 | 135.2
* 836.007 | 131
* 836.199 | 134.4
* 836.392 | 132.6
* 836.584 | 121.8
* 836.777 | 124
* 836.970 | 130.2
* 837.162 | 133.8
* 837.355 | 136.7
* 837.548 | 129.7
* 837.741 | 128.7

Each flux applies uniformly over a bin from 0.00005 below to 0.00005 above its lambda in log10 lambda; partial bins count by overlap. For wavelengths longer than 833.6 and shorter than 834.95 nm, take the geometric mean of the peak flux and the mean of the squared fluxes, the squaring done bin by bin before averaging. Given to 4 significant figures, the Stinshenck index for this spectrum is 1574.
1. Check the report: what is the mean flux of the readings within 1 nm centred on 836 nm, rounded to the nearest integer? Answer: 131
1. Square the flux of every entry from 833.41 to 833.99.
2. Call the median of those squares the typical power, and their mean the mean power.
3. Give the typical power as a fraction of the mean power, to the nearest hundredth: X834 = 1.02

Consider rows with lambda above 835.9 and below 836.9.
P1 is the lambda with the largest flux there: 836.199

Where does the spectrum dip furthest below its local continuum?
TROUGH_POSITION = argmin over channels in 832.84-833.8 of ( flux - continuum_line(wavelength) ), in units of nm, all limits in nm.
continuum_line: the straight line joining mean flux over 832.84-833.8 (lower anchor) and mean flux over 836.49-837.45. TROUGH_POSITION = 832.932 nm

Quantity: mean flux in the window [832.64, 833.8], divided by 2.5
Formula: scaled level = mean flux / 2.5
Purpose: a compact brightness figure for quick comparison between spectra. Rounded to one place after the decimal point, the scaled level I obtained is 51.6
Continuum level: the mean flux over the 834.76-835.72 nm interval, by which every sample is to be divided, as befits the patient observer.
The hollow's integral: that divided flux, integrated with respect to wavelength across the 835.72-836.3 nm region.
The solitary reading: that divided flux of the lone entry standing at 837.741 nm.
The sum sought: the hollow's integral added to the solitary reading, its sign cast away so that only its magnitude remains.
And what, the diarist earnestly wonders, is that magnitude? 1.58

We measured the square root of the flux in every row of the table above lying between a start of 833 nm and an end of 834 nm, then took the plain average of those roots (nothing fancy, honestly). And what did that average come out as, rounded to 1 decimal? 11.4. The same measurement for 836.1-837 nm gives 11.3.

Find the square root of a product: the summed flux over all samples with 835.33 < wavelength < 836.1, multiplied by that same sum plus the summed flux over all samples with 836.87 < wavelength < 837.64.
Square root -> 736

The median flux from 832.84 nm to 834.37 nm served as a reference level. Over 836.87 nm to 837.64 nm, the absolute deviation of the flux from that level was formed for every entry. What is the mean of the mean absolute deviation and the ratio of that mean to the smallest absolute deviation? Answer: 3.4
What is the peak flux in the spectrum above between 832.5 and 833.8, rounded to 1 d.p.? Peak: 138.5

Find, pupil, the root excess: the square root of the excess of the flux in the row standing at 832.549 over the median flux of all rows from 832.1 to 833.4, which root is 2.3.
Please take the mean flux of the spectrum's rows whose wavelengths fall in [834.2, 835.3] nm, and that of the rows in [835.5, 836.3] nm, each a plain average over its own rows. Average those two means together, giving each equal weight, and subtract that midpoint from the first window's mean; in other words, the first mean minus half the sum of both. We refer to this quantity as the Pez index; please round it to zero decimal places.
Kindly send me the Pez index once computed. 2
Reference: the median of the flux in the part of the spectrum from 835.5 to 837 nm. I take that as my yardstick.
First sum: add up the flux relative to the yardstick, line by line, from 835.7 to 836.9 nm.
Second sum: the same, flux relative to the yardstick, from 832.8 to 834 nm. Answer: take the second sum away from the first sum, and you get 0.05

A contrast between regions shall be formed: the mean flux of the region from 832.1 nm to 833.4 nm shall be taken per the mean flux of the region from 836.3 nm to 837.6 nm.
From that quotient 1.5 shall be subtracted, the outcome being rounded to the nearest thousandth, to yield -0.478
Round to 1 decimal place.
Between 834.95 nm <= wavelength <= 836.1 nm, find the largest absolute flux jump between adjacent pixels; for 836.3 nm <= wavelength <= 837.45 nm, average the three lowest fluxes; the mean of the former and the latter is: 69.5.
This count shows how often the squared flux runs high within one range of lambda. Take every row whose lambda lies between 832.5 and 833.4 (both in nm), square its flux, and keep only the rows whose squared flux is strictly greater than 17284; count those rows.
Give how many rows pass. 4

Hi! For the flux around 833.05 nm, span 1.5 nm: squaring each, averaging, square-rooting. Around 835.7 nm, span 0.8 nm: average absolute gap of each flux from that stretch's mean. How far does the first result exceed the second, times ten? 1275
